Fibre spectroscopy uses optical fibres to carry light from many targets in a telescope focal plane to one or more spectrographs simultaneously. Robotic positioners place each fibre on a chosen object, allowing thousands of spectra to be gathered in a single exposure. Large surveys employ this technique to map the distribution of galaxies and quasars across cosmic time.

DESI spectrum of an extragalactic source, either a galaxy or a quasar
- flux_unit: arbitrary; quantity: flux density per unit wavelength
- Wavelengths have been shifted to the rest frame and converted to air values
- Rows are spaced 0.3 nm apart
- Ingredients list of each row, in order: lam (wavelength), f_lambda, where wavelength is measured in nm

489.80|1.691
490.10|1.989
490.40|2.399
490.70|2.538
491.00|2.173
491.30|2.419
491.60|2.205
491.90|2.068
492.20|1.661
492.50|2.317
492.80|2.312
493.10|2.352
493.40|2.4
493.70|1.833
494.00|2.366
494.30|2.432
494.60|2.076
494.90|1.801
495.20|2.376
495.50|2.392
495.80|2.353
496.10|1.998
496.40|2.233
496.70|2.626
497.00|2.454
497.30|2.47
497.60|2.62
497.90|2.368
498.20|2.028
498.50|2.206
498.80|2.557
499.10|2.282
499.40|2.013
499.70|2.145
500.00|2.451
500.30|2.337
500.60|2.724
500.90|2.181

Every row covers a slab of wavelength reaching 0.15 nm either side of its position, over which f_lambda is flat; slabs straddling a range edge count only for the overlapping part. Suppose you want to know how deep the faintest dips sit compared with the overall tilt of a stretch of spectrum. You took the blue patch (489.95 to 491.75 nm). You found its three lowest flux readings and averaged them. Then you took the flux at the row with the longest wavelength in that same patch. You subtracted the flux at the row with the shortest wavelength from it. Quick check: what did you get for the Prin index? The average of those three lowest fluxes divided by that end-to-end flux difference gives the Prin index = 10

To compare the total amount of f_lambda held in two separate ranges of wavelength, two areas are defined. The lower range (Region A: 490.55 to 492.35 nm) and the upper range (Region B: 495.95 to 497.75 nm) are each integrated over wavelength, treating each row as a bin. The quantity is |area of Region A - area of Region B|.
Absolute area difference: 0.40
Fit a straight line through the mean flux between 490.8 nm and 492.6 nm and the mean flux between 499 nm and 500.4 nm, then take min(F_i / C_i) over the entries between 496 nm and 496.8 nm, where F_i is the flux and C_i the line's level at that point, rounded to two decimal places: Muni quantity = 0.91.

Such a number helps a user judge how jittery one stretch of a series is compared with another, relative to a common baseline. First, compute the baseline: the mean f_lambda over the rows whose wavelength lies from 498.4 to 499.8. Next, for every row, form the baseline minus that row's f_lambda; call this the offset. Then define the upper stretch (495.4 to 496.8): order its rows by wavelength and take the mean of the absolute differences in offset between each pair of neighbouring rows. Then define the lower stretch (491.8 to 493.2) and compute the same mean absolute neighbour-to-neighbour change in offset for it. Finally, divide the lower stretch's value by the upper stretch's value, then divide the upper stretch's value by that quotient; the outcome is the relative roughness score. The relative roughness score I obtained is 0.24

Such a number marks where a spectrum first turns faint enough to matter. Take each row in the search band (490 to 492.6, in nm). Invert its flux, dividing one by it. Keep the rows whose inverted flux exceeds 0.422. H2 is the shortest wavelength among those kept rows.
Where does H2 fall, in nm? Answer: 490.10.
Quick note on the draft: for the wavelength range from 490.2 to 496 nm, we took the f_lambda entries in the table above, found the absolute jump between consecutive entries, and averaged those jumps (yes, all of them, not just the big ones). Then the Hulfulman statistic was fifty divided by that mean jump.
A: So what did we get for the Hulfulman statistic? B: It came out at 192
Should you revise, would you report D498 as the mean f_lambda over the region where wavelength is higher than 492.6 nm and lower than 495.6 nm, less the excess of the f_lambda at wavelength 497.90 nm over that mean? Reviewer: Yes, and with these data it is 2.10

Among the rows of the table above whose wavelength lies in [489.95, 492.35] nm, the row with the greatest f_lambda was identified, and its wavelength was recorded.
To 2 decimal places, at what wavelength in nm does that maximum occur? 490.70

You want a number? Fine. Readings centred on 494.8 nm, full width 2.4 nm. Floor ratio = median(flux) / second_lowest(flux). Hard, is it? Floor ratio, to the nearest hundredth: 1.29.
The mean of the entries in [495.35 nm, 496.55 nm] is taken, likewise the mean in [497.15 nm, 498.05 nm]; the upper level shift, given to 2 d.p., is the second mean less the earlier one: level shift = 0.24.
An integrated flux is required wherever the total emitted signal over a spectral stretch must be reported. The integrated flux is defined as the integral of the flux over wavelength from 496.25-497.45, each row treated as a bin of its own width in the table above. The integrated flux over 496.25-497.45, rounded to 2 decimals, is 2.93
